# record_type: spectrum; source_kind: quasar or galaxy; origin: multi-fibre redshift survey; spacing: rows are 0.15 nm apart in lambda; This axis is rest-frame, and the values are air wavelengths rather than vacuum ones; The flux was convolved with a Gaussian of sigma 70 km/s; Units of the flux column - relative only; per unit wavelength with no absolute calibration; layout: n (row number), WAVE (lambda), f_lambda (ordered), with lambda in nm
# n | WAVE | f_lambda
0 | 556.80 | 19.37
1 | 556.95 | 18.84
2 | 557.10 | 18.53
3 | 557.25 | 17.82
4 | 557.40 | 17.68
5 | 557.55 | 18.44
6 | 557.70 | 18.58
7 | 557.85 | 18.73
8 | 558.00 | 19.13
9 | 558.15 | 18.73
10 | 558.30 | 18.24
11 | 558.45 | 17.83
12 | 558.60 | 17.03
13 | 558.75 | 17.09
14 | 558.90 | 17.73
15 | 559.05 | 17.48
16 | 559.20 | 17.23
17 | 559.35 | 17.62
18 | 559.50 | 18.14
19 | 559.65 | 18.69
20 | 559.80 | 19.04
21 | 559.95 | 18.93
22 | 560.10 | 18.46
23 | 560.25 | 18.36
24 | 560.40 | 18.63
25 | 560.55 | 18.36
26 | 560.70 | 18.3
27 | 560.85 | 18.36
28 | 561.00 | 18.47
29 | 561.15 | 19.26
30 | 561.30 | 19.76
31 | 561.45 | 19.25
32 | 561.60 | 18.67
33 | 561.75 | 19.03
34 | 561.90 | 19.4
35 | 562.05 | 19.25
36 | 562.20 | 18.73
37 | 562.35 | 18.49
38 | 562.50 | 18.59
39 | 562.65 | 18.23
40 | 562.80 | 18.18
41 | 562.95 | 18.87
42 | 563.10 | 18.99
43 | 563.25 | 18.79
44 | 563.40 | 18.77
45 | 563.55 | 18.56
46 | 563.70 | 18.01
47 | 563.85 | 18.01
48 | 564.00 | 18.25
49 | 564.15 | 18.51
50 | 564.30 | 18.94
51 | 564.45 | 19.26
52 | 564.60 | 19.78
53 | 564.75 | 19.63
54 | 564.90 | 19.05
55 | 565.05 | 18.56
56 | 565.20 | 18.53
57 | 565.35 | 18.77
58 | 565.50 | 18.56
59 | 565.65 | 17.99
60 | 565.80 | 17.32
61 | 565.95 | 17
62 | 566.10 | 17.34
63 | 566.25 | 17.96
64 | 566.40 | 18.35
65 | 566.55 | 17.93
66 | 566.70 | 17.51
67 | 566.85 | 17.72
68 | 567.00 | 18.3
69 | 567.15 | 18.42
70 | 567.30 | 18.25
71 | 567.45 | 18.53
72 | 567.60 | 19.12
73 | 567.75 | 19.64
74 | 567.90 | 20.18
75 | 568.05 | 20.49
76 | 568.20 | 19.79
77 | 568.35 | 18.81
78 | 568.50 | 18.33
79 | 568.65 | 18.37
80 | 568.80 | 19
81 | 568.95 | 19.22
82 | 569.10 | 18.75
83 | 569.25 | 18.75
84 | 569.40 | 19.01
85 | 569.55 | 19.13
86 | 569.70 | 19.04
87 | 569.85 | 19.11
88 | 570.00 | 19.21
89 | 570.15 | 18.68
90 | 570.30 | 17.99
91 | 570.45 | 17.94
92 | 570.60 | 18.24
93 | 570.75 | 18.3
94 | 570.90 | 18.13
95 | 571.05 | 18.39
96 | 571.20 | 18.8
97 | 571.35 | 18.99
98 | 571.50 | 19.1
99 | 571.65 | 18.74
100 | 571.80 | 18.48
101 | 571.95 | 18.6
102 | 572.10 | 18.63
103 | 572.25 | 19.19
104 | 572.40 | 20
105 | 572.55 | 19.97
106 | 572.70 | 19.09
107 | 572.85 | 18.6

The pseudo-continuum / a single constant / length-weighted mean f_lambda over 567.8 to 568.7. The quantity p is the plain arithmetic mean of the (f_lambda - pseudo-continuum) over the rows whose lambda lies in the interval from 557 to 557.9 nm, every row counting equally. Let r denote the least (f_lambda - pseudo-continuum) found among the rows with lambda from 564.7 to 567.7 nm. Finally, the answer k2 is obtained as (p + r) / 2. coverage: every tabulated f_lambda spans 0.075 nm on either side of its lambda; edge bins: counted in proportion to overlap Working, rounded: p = -1.1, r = -2.4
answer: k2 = -1.72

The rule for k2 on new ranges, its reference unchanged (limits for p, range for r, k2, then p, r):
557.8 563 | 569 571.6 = -1.16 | -0.9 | -1.4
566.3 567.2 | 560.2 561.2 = -1.19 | -1.3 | -1.1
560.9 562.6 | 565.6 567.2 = -1.37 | -0.4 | -2.4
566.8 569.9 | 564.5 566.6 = -1.39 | -0.4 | -2.4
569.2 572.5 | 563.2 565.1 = -0.98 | -0.6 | -1.4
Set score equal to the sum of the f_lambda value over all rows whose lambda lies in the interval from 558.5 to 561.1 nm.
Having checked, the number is 308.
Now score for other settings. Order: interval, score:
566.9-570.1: 399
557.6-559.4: 215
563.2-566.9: 459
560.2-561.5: 169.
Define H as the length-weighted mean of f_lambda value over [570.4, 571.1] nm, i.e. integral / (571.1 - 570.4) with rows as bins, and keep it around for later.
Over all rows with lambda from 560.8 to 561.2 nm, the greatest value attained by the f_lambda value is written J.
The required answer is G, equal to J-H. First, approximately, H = 18.2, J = 19.26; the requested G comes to 1.06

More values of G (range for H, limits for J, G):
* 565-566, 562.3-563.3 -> 0.87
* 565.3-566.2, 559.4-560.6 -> 1.23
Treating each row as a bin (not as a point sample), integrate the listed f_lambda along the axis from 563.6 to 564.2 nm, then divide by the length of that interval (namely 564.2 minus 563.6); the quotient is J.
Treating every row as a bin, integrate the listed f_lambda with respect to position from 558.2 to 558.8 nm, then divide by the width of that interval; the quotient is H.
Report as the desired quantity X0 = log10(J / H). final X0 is 0.014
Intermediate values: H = 17.6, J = 18.2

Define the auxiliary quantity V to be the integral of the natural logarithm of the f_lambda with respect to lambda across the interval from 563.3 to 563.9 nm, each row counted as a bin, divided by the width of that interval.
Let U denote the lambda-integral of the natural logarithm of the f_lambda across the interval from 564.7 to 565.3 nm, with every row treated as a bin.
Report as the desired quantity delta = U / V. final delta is 0.606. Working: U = 1.76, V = 2.91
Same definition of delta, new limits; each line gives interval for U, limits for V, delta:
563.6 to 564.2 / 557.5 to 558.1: 0.594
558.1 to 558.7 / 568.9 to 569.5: 0.588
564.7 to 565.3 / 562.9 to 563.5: 0.601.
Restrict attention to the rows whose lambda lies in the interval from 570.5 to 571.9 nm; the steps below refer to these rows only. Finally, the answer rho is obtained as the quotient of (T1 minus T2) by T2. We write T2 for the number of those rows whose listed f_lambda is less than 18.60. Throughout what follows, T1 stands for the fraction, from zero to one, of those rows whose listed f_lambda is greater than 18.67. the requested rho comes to -0.91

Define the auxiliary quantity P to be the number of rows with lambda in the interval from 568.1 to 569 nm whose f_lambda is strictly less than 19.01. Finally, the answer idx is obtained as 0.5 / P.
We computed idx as 0.125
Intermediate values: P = 4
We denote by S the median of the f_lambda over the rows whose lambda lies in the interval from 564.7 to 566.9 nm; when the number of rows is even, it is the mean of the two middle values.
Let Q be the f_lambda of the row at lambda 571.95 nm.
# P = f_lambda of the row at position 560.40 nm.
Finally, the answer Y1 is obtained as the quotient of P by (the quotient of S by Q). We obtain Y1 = 19.3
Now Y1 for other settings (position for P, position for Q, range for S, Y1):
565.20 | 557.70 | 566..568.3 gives 18.8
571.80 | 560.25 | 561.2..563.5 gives 18.1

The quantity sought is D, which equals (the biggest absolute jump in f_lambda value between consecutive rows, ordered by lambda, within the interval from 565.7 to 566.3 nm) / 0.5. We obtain 1.24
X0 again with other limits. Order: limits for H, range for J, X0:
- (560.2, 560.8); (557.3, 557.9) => -0.002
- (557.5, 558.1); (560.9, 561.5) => 0.010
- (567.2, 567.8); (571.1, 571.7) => 0.001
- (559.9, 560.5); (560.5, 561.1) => -0.004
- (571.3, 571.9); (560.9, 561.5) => 0.008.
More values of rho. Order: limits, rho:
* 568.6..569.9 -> -0.11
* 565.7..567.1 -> -1.00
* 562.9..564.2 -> -0.91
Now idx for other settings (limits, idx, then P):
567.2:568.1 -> 0.250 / 2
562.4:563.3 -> 0.083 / 6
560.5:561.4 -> 0.125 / 4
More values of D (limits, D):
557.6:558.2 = 0.80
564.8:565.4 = 0.98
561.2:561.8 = 1.16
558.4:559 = 1.60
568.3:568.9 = 1.26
